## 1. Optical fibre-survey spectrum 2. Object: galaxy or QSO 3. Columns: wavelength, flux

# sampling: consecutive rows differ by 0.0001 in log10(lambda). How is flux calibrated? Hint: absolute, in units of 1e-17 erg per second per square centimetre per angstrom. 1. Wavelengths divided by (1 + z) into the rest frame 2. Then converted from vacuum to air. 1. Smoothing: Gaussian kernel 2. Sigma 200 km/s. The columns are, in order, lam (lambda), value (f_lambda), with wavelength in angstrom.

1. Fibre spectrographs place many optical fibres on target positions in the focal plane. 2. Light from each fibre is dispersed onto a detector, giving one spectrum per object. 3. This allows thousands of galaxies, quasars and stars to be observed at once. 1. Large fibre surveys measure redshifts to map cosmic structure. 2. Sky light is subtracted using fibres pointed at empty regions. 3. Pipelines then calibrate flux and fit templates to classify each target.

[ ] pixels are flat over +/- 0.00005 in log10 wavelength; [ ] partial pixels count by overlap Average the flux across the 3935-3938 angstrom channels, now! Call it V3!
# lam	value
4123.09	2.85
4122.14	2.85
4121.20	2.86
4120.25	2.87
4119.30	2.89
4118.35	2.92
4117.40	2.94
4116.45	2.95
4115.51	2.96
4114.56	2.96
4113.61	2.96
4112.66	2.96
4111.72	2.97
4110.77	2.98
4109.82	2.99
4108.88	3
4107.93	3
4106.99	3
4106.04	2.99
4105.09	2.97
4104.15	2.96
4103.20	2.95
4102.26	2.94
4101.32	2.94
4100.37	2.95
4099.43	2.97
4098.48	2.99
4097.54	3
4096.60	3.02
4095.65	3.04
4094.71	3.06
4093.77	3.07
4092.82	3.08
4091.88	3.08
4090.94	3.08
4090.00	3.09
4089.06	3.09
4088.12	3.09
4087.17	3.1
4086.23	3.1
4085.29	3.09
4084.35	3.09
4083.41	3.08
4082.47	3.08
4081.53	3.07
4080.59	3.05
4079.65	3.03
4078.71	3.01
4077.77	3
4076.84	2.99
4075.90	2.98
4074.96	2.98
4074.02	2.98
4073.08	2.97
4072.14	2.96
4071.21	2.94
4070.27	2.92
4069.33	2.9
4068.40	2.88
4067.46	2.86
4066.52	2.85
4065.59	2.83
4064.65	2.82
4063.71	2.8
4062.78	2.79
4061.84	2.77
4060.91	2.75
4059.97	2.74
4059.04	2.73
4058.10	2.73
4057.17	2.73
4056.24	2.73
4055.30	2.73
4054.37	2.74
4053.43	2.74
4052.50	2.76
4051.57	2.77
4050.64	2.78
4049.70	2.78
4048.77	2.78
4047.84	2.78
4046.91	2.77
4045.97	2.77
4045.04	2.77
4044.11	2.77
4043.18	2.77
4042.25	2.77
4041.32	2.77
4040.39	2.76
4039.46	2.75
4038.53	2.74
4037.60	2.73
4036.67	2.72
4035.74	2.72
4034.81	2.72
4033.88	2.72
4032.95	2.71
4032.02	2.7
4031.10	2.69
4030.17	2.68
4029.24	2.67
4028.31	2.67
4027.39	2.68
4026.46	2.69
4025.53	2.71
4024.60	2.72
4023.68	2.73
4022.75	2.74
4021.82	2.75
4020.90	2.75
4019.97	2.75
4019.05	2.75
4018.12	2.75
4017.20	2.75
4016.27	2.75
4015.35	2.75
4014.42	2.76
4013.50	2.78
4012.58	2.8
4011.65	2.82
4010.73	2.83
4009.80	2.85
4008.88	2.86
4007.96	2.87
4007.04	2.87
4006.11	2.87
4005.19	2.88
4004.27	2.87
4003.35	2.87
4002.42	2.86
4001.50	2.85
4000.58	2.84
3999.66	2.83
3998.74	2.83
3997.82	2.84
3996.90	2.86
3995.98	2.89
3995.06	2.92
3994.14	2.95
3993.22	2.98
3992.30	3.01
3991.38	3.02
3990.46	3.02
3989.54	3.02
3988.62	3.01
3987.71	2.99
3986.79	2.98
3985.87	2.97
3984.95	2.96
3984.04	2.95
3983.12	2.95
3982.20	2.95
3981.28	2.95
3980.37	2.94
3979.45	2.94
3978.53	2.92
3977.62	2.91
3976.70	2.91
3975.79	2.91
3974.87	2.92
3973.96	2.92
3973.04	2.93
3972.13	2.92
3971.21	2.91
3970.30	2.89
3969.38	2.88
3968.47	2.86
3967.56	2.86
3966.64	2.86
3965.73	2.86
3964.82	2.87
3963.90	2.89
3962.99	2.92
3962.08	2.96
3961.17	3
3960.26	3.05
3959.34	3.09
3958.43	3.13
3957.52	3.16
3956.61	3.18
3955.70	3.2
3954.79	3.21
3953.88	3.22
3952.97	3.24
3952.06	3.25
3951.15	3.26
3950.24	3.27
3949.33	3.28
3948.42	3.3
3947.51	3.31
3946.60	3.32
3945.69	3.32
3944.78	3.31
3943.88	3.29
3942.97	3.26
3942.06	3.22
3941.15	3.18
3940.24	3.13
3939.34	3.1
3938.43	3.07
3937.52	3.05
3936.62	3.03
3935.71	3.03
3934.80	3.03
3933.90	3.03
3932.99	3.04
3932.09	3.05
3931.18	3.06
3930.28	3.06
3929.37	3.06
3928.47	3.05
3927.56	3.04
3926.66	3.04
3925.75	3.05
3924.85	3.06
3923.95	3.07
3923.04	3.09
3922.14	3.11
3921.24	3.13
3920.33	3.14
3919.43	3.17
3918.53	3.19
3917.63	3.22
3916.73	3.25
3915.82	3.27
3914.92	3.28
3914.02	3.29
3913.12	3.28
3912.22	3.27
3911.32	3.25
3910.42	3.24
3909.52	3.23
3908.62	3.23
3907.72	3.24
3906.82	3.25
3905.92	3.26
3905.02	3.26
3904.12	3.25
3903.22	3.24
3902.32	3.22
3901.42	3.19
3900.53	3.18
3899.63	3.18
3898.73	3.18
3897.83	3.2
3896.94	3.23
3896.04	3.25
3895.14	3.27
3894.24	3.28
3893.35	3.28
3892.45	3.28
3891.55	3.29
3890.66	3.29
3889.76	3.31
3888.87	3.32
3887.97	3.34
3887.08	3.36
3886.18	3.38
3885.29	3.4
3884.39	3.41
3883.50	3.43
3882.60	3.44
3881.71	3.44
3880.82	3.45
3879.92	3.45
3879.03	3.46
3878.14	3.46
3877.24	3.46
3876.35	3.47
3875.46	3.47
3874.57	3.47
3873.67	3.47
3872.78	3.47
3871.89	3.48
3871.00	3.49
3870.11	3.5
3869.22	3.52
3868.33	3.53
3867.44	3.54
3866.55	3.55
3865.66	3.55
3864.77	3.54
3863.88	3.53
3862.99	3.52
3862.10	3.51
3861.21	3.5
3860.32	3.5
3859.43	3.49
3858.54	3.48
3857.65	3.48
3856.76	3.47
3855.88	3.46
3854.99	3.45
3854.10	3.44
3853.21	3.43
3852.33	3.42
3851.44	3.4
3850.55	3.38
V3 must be 3.0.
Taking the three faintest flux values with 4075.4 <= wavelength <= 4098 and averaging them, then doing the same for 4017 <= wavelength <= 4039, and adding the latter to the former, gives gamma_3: 5.66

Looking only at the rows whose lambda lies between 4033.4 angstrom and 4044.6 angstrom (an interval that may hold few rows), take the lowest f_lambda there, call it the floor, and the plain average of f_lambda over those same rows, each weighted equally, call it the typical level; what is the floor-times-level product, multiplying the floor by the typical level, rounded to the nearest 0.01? 7.47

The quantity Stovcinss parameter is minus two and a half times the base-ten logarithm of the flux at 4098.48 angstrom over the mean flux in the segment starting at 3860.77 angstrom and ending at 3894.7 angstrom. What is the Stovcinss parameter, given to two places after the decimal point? 0.15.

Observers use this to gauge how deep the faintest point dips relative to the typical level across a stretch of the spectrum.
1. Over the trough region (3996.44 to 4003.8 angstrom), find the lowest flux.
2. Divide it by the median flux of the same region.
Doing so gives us 0.995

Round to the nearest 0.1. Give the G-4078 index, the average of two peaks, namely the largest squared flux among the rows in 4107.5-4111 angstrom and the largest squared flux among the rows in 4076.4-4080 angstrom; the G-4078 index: 9.1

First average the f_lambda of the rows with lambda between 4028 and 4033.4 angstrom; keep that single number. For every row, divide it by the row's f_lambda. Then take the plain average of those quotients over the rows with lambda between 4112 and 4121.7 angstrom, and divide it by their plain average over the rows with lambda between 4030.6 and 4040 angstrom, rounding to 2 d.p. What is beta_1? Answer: 0.93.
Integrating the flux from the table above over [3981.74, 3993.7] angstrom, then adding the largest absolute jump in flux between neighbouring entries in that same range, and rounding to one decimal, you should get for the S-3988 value 35.7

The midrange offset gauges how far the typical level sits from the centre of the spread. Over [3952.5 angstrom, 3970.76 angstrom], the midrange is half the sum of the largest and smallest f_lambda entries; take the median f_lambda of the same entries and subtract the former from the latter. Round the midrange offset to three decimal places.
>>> -0.070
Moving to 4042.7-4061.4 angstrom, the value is 0.010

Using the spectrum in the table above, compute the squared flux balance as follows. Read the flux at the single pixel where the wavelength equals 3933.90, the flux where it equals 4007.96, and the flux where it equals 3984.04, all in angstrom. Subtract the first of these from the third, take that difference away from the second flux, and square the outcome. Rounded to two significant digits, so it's 8.7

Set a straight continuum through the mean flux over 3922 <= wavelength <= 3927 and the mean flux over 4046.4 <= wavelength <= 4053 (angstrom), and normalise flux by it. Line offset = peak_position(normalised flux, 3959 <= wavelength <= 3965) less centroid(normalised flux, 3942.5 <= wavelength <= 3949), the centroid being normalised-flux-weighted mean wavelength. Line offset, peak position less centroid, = 13.6 angstrom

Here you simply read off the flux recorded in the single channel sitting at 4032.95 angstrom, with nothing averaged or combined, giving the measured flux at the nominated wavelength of 2.71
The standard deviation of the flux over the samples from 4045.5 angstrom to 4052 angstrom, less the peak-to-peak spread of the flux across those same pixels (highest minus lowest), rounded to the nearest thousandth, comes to -0.005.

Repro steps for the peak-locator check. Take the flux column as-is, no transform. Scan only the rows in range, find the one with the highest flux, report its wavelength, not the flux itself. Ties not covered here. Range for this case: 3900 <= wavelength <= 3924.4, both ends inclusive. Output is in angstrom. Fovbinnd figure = 3914.02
